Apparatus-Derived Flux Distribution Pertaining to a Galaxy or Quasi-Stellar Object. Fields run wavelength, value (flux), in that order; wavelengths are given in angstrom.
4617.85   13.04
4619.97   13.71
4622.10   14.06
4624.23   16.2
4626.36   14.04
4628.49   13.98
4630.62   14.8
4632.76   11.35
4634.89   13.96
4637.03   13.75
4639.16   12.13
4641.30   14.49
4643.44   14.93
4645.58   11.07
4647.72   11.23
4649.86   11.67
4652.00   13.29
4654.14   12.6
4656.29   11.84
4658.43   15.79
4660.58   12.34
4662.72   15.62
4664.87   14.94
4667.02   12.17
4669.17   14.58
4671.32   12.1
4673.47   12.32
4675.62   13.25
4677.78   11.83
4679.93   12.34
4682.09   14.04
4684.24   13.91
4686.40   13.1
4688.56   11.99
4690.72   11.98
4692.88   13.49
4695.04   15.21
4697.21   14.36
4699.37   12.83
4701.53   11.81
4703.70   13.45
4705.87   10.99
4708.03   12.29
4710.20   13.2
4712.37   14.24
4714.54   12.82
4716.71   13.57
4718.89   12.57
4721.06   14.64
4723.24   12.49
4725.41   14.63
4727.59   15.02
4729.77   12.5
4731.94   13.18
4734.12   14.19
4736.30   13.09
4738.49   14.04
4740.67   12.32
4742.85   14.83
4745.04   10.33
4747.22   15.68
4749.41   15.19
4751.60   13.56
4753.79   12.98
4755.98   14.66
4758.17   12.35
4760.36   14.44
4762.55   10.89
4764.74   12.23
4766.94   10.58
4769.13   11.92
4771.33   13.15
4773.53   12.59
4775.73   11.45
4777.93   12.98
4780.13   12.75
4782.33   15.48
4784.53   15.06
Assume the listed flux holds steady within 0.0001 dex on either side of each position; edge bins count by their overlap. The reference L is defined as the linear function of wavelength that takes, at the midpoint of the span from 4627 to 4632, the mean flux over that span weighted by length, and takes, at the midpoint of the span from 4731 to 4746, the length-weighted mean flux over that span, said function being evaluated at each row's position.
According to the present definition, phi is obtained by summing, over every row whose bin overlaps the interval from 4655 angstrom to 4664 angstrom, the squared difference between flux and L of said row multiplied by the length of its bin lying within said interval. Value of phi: 29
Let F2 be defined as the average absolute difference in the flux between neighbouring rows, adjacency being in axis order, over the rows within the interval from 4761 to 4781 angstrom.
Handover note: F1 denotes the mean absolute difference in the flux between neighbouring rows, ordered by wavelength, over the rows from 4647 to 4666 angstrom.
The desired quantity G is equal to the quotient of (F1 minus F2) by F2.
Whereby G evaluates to 0.6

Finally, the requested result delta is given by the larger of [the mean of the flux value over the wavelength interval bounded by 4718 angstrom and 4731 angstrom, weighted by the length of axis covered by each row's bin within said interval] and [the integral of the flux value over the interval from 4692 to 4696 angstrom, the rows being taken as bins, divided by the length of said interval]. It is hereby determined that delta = 14.37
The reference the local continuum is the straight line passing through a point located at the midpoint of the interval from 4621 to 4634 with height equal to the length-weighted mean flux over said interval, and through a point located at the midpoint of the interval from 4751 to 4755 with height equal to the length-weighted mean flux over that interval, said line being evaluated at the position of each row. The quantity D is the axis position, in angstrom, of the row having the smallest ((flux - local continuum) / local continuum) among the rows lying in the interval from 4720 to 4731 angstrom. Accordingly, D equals 4723.24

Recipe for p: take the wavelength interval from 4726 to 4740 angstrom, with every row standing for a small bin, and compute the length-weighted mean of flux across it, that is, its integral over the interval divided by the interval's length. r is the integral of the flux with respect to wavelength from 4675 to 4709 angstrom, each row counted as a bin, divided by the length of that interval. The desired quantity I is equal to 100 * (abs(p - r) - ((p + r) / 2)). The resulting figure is -1256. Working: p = 13.7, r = 12.9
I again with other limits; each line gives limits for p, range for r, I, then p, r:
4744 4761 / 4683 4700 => -1325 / 13.6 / 13.4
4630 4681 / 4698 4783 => -1307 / 13.1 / 13.1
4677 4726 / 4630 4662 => -1297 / 13.1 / 13.0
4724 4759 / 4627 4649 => -1292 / 13.7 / 13.2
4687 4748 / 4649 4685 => -1320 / 13.3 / 13.2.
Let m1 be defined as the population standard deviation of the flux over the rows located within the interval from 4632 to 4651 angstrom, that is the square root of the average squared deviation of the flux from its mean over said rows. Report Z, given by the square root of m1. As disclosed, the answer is 1.20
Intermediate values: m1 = 1.4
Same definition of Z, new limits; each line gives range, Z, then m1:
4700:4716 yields 1.00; 1.0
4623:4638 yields 1.16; 1.3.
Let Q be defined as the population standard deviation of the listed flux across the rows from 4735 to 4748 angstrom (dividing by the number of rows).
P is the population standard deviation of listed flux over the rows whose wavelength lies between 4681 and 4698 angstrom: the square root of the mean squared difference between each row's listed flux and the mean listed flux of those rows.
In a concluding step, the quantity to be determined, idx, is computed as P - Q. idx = -0.70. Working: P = 1.1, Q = 1.7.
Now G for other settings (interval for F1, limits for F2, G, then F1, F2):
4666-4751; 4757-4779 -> -0.1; 1.49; 1.60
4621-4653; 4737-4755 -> -0.3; 1.57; 2.40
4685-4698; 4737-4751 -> -0.6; 1.04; 2.91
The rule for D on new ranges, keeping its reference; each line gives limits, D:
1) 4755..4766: 4762.55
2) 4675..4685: 4677.78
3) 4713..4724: 4723.24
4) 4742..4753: 4745.04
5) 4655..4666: 4656.29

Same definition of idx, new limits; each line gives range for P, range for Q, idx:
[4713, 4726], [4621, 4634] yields -0.54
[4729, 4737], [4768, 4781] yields 0.01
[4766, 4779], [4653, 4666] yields -0.73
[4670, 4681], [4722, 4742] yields -0.47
